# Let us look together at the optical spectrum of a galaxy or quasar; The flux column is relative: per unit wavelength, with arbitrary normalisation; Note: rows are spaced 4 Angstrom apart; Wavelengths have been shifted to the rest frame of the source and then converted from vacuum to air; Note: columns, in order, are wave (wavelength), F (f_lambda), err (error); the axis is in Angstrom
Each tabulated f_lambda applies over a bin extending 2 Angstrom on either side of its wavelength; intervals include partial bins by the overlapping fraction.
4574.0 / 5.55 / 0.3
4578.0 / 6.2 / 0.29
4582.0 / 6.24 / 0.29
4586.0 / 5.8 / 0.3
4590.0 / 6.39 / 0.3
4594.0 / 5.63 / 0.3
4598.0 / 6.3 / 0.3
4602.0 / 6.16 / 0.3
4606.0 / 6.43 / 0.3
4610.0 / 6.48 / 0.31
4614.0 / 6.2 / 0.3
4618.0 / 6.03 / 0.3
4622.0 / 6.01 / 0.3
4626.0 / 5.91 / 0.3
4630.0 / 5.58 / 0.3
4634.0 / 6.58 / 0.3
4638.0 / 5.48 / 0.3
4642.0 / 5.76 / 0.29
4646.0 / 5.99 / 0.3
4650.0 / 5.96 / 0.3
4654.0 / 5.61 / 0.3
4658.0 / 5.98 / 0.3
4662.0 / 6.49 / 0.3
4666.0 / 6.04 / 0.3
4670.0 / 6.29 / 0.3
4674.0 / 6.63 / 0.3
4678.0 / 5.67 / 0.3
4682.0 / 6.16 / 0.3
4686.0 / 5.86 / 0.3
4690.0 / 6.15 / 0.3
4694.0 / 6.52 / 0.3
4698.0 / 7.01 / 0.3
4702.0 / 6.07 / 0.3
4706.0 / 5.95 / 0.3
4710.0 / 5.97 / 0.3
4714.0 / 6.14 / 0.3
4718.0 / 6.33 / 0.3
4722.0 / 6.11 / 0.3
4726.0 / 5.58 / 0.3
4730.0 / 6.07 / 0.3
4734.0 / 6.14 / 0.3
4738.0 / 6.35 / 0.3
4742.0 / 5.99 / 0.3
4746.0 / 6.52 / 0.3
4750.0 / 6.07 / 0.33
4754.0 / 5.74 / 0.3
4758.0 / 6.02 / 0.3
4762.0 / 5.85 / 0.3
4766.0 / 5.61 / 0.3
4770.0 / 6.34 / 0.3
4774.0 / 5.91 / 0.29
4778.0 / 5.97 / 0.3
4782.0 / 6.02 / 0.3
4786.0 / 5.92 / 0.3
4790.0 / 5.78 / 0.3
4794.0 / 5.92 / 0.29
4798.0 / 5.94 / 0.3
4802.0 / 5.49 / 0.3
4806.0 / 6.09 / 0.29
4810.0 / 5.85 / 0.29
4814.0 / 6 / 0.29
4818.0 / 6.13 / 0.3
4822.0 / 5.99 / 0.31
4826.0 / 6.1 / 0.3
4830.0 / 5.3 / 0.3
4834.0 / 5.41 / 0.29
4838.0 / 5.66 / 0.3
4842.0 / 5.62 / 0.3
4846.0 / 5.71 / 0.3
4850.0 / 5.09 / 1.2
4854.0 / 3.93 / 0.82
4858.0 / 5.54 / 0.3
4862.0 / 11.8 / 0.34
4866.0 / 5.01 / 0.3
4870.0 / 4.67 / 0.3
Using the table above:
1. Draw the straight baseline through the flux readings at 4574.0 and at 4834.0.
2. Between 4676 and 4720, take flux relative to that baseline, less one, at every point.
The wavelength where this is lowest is 4678.0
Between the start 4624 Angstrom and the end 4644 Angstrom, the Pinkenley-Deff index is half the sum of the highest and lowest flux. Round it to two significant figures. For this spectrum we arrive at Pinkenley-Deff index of 6.0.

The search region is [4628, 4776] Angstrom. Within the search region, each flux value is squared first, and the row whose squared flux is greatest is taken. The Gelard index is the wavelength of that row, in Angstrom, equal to 4698.0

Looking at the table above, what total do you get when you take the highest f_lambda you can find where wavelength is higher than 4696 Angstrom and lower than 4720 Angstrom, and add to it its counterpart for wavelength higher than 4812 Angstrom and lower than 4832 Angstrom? 13.14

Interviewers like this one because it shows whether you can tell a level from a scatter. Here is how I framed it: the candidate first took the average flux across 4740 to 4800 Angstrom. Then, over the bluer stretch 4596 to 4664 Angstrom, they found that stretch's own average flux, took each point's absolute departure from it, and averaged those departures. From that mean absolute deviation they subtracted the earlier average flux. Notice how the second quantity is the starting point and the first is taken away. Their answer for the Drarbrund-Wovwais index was -5.71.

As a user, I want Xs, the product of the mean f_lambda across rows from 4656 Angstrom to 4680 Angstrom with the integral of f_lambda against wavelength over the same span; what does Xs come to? 918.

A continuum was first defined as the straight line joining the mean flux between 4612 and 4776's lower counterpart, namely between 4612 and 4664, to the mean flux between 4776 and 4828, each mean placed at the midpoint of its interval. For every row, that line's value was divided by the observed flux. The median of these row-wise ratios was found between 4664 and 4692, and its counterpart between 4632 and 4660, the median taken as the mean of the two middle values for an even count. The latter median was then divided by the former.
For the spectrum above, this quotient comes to 1.03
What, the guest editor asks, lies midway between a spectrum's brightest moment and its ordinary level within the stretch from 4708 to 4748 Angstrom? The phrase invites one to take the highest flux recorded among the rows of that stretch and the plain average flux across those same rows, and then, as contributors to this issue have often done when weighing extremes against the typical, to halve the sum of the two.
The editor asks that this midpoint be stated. 6.32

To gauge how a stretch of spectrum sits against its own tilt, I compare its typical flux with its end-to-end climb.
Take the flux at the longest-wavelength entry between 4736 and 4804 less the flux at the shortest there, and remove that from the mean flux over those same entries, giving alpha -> 6.83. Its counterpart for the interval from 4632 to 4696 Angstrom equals 6.13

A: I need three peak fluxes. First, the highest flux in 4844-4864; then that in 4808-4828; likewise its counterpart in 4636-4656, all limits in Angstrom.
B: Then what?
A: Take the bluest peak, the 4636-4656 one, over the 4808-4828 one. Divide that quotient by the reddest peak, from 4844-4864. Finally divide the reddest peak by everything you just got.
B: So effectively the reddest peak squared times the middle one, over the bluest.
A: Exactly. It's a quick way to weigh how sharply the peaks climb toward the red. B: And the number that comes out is 142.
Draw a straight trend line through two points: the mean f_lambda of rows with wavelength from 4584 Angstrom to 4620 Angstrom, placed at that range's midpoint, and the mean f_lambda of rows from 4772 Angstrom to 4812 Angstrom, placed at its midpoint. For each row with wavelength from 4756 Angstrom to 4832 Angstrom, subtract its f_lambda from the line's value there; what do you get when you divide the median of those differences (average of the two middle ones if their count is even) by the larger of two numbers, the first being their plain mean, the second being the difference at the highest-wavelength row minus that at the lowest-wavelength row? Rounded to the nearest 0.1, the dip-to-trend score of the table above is -0.1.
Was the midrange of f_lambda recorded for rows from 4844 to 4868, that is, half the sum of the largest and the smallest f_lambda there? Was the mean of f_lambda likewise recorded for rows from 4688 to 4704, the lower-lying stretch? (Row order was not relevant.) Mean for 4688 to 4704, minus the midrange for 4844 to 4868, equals -1.4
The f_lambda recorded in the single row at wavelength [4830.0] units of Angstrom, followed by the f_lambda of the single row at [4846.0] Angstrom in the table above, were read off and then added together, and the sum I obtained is 11.0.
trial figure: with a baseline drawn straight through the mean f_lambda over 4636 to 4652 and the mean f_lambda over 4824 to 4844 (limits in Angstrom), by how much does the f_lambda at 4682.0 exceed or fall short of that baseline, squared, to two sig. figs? 0.16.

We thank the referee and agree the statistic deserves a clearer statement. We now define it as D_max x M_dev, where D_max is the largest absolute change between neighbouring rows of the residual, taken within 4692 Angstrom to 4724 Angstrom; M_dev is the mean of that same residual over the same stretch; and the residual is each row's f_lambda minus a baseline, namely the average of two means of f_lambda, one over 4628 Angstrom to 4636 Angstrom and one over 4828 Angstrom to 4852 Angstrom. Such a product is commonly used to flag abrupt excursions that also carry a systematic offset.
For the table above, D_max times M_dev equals 0.46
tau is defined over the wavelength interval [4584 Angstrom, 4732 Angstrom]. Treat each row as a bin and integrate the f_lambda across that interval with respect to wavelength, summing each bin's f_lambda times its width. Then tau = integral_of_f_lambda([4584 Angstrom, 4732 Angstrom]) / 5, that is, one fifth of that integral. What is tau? 180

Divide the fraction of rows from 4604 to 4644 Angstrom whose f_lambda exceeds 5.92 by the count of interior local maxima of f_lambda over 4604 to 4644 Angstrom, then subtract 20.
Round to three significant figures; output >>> -19.7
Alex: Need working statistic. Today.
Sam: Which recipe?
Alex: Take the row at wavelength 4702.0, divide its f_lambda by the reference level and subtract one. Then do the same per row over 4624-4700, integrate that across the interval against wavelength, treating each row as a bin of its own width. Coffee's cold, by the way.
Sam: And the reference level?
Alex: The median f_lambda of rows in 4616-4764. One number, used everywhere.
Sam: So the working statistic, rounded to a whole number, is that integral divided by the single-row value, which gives 110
